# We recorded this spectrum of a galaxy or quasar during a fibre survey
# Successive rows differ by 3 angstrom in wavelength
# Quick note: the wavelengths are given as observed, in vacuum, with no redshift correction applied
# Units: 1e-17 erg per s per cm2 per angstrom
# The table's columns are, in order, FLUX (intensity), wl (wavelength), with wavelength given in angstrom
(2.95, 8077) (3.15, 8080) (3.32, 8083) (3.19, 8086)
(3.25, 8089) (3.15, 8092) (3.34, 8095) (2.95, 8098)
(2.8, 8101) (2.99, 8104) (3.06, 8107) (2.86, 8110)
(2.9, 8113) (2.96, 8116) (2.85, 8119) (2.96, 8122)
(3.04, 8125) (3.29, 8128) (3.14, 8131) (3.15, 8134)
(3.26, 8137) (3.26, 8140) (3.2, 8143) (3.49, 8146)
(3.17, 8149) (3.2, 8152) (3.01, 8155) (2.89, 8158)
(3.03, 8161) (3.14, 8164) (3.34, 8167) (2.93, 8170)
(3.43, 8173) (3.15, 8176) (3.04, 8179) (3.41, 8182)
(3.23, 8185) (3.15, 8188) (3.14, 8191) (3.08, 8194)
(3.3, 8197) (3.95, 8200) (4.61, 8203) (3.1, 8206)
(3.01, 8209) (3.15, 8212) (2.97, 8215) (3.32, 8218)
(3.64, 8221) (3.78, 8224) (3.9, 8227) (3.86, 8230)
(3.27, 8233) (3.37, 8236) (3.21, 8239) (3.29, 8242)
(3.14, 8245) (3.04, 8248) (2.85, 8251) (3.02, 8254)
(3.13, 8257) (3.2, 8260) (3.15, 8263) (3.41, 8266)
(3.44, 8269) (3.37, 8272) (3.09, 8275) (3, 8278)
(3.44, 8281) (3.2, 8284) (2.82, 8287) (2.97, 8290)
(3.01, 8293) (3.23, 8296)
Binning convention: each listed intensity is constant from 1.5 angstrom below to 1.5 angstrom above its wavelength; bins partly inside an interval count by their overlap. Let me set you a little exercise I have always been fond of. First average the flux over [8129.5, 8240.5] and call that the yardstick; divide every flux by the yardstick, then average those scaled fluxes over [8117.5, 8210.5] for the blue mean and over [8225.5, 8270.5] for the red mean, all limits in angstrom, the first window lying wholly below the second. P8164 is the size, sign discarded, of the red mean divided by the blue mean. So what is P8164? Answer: 1.02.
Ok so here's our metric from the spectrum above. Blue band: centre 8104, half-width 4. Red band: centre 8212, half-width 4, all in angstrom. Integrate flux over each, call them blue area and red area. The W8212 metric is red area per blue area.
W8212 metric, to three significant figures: 1.03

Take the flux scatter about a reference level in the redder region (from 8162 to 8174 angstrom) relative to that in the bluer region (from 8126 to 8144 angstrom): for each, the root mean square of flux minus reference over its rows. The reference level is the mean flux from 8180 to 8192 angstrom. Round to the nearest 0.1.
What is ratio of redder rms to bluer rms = 3.3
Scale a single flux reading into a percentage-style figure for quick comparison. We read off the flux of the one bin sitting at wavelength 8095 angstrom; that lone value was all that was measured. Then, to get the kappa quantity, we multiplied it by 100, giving 334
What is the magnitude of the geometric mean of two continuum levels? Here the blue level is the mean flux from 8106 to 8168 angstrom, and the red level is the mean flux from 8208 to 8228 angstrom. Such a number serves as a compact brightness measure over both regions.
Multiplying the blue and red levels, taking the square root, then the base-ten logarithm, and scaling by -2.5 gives -1.28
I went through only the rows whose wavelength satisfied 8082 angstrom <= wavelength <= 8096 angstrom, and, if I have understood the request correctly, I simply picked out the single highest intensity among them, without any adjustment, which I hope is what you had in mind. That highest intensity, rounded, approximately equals 3.34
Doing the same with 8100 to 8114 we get 3.06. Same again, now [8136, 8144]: 3.26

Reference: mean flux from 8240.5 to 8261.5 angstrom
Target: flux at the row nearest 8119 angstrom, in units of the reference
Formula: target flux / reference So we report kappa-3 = 0.92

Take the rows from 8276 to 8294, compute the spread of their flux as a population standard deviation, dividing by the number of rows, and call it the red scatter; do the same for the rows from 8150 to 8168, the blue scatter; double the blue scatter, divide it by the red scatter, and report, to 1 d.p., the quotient 1.5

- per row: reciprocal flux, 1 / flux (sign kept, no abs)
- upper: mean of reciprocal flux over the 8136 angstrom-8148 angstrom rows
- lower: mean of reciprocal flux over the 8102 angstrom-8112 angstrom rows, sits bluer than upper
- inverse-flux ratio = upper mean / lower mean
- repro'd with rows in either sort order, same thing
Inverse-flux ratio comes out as 0.90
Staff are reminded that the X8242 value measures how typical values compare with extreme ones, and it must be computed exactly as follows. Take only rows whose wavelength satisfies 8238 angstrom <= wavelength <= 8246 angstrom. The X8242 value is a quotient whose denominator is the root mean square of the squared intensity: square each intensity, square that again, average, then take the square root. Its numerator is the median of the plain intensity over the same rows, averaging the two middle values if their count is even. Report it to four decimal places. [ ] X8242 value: 0.3105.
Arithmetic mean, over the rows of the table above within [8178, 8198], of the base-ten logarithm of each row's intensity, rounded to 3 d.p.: 0.504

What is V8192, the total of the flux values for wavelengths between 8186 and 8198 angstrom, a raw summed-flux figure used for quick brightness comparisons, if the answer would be 12.7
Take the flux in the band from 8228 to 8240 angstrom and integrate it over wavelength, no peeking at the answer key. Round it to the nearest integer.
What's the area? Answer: 41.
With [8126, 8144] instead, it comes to 58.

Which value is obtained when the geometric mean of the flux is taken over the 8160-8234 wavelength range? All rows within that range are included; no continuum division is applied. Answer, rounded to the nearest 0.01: 3.34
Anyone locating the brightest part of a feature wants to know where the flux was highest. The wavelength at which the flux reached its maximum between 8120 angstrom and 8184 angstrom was 8146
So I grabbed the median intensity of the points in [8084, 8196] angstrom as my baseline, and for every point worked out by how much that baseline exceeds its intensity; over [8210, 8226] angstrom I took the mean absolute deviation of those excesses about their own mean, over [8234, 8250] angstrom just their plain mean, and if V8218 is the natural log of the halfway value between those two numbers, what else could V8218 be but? -2.3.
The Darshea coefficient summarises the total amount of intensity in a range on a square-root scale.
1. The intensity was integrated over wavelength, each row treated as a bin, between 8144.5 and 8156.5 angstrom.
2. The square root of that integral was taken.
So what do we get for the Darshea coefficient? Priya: 6.21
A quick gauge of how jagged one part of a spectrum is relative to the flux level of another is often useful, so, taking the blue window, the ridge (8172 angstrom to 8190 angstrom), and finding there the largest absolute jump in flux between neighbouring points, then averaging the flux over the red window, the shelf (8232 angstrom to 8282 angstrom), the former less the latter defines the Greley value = -2.83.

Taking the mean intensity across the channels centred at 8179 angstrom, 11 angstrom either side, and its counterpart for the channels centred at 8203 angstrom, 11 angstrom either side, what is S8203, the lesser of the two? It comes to 3.19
